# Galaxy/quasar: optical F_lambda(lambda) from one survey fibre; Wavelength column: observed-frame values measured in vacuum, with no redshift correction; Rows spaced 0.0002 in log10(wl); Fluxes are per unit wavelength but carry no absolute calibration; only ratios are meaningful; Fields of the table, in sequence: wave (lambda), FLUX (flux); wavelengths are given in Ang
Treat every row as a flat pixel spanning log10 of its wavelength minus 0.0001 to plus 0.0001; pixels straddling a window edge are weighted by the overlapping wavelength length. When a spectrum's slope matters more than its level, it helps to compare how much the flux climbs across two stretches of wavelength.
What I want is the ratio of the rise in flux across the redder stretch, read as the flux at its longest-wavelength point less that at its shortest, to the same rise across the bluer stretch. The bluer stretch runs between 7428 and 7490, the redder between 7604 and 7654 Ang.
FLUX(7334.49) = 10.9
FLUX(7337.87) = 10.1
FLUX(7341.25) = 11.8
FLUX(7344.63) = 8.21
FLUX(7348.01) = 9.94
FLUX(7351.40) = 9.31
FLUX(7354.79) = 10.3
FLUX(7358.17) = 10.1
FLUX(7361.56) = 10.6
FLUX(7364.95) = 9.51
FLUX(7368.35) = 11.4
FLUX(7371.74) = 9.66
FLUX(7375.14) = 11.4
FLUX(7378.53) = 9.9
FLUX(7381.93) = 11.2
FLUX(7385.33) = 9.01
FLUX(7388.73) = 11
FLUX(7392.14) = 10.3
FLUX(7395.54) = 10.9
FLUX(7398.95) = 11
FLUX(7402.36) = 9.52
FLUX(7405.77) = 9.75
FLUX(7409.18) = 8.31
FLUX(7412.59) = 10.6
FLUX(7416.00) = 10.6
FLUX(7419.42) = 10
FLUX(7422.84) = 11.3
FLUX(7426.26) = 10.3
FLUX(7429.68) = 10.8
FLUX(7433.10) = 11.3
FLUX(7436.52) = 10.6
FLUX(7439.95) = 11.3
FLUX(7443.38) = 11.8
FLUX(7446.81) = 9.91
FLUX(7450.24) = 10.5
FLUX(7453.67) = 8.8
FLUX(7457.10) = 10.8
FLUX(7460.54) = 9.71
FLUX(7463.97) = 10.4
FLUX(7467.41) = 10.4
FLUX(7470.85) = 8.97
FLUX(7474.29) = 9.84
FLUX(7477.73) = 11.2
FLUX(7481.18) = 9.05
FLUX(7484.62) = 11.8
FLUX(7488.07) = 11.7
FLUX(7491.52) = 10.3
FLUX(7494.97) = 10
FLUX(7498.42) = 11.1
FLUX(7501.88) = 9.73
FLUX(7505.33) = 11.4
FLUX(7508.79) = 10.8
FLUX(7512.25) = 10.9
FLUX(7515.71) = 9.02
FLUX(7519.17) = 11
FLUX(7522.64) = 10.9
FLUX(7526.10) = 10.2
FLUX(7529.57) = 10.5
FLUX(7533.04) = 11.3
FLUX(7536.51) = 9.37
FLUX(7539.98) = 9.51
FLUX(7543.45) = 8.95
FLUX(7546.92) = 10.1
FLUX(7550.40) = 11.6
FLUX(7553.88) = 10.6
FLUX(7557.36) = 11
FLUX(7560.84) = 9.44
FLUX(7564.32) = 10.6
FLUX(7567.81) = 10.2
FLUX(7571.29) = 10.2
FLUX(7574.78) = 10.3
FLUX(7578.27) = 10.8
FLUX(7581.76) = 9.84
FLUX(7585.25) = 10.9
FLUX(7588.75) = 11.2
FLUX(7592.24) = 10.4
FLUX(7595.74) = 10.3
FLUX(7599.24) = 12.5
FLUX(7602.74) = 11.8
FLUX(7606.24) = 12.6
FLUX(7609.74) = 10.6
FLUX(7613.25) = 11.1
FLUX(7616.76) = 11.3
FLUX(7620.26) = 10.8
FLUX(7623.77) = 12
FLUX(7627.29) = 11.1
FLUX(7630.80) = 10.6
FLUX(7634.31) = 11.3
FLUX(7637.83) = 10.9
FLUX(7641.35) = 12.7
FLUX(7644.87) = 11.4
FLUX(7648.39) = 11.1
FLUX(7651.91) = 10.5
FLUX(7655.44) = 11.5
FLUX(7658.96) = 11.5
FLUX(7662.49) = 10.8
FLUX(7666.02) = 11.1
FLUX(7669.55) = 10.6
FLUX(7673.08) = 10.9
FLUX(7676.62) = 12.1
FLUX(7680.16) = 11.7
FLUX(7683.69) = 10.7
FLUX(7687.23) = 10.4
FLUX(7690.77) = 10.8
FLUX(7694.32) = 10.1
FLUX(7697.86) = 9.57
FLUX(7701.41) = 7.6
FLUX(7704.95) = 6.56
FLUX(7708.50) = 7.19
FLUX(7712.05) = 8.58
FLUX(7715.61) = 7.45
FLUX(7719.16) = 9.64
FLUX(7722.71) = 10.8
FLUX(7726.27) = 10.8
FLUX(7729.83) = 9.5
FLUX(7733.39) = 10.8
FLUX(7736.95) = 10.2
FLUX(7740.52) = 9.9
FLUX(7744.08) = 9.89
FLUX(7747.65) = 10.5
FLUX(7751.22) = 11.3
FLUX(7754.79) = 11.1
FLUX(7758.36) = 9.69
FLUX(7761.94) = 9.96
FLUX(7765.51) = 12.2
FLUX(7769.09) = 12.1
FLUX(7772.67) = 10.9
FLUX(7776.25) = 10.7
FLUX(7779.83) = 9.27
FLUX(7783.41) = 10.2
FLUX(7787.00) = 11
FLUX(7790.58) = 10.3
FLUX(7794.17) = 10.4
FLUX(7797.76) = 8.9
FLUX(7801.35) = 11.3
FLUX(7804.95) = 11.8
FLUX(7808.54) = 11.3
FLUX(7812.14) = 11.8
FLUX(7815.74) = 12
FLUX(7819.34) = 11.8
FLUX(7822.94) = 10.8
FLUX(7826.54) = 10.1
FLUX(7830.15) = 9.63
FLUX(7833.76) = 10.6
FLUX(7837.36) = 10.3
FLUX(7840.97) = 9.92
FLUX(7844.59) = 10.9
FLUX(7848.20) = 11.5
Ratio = -2.3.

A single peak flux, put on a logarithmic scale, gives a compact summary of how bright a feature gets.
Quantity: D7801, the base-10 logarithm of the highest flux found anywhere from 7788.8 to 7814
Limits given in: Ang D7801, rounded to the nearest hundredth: 1.07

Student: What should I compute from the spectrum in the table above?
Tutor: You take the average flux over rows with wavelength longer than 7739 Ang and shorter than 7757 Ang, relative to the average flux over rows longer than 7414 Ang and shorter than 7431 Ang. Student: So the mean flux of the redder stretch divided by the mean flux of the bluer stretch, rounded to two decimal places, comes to 0.99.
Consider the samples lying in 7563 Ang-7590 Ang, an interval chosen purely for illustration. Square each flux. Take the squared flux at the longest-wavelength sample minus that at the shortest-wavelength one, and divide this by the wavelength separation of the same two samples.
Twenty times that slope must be 11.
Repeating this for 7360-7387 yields -26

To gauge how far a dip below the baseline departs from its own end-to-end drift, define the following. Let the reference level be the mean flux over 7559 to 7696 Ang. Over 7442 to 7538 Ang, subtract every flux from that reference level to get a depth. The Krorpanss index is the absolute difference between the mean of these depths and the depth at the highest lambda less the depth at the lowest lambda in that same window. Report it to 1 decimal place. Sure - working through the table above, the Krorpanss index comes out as 1.8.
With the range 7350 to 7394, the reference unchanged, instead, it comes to 1.7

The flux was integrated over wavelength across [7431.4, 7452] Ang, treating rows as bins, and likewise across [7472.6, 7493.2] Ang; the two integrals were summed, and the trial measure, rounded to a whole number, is 444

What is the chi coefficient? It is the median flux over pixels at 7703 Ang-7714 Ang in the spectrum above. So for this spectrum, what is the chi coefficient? 7.19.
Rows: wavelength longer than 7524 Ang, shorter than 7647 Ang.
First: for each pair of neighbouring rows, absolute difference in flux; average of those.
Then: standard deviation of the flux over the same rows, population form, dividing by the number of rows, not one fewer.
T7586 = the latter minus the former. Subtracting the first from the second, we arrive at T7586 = 0.0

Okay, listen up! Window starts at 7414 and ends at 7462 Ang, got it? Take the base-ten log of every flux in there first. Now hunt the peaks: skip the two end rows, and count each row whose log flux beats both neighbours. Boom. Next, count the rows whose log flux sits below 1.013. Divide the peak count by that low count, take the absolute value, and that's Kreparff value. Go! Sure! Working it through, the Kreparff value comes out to 1.0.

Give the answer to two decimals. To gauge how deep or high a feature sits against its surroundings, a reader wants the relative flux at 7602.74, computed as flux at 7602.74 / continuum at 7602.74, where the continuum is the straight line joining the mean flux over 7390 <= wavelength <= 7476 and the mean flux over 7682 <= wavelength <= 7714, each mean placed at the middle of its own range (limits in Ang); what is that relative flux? 1.24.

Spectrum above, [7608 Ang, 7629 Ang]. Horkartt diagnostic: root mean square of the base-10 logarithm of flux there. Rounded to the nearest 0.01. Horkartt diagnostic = 1.05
